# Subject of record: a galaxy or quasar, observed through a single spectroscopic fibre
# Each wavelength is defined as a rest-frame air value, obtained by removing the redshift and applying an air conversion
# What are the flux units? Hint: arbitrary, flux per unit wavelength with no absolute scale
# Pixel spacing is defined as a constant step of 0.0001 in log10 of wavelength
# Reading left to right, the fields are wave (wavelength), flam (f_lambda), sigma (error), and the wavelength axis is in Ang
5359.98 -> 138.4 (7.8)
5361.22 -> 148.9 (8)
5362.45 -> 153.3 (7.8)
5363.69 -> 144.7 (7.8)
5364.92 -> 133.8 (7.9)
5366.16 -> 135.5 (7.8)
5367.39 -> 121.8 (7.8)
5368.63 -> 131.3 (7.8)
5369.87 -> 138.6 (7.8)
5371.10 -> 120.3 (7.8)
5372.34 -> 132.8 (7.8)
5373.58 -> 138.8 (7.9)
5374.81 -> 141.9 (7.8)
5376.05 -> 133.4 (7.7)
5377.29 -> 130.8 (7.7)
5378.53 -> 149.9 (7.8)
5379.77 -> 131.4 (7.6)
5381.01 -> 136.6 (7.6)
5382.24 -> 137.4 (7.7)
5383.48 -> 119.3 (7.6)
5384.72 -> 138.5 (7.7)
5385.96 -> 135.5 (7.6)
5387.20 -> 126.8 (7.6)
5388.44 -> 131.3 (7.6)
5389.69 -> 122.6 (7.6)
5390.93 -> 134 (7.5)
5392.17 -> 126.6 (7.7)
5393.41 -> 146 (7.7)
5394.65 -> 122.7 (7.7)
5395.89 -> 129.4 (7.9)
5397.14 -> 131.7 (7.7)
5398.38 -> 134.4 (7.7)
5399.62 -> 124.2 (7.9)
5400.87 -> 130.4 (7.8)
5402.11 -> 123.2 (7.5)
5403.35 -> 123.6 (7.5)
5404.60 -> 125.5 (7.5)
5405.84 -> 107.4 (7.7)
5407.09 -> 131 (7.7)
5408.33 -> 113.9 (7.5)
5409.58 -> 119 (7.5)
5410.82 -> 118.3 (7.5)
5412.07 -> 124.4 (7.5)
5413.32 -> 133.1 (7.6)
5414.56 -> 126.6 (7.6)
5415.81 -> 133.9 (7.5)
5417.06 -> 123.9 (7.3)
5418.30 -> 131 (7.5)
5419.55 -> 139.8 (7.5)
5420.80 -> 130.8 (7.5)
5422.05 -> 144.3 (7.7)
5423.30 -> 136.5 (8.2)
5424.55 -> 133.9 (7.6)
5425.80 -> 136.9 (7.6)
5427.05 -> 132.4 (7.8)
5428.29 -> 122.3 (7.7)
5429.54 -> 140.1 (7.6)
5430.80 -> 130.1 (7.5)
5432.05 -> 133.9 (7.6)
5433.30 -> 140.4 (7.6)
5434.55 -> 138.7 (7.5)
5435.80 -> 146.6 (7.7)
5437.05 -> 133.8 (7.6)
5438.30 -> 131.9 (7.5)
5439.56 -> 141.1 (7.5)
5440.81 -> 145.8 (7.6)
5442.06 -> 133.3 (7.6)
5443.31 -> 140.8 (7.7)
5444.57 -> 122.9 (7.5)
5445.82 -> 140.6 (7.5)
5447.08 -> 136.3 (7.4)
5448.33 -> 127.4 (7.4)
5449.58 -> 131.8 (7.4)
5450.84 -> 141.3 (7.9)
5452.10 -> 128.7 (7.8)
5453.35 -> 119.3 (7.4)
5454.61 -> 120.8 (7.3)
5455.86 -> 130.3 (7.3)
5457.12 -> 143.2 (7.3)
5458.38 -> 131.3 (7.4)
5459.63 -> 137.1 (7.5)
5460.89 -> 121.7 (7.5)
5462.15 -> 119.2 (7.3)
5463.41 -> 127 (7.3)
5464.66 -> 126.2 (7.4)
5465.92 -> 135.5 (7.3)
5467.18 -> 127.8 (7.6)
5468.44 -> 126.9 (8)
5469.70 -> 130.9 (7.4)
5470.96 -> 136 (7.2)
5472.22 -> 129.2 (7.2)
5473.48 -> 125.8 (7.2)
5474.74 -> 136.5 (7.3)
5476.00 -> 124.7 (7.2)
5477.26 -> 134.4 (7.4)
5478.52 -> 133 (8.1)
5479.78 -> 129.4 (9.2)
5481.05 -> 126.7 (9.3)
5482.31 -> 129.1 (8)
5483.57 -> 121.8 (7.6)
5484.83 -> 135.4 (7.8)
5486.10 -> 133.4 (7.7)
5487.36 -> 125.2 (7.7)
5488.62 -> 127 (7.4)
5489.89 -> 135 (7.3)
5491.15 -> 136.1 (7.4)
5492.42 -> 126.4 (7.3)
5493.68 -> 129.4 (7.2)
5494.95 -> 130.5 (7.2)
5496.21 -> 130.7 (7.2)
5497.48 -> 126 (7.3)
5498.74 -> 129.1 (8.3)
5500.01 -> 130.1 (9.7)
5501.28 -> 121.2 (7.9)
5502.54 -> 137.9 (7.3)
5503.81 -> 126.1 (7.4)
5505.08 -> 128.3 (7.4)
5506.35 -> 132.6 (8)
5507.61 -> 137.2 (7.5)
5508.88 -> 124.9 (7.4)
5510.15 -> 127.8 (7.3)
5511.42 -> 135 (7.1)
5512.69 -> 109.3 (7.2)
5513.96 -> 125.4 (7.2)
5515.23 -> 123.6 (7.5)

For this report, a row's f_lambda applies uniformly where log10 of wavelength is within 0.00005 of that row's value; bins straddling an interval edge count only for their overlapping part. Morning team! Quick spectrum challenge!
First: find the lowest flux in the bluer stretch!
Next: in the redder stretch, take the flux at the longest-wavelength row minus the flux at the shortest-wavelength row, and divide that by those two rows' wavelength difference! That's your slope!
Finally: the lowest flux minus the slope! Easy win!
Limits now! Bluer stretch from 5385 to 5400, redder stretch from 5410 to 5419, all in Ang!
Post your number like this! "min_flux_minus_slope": 120.9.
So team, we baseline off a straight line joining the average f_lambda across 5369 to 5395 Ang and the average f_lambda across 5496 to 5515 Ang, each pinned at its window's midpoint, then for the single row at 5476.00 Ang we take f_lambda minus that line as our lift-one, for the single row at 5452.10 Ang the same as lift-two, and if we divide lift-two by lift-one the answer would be 0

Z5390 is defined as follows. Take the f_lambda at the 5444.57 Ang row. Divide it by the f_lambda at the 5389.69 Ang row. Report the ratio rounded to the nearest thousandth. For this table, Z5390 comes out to 1.002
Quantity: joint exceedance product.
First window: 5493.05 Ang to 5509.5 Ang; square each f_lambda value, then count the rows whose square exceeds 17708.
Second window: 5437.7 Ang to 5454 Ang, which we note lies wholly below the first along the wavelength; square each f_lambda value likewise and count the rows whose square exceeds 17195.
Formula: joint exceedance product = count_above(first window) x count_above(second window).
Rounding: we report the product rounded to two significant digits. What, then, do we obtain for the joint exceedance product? 18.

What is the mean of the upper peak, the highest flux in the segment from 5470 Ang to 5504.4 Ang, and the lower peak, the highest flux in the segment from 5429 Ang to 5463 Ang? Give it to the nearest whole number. 142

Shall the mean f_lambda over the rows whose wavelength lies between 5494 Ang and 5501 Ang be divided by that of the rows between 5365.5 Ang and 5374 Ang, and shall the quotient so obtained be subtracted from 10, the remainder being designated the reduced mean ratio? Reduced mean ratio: 9.02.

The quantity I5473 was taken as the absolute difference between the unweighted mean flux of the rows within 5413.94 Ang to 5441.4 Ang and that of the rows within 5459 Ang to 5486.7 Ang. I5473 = 5.8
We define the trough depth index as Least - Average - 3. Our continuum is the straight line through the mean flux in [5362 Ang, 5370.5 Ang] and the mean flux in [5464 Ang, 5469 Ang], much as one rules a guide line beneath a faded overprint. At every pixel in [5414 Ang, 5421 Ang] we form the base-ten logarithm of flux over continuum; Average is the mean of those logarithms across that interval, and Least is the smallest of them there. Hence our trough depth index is -3.024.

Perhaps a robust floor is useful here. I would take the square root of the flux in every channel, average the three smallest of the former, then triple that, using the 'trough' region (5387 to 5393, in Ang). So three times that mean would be 33.6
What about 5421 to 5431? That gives 34.0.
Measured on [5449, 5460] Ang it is 33.3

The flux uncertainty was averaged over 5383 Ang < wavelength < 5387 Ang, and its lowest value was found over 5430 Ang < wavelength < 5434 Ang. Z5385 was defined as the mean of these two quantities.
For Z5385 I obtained 7.57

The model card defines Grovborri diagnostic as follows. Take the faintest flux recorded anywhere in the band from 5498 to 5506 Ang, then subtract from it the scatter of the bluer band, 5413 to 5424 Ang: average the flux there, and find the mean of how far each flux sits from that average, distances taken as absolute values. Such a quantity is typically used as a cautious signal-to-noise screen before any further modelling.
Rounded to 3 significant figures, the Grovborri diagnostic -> 116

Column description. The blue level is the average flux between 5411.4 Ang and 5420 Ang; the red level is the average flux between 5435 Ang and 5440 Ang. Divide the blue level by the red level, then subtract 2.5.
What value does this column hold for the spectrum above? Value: -1.56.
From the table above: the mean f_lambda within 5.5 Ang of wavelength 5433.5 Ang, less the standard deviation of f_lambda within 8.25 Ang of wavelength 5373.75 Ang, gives 128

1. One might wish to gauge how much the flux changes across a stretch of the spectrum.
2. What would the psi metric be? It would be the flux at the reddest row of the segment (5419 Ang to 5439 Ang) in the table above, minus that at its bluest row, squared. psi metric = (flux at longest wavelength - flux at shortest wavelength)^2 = 62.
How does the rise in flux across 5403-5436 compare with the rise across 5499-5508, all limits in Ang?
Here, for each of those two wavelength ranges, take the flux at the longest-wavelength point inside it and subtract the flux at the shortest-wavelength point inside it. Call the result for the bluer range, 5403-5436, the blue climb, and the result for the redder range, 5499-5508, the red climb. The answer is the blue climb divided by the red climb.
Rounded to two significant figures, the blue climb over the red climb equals 3.2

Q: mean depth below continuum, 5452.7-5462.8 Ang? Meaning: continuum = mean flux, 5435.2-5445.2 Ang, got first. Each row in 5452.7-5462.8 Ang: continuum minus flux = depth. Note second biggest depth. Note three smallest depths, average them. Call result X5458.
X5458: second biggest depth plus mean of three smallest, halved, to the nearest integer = 9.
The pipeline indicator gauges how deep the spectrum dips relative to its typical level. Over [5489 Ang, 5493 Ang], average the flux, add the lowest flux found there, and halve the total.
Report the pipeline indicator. 129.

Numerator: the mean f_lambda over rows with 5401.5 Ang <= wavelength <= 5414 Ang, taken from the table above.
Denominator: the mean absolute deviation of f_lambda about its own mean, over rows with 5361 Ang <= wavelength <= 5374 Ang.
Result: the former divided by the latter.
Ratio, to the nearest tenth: 15.8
